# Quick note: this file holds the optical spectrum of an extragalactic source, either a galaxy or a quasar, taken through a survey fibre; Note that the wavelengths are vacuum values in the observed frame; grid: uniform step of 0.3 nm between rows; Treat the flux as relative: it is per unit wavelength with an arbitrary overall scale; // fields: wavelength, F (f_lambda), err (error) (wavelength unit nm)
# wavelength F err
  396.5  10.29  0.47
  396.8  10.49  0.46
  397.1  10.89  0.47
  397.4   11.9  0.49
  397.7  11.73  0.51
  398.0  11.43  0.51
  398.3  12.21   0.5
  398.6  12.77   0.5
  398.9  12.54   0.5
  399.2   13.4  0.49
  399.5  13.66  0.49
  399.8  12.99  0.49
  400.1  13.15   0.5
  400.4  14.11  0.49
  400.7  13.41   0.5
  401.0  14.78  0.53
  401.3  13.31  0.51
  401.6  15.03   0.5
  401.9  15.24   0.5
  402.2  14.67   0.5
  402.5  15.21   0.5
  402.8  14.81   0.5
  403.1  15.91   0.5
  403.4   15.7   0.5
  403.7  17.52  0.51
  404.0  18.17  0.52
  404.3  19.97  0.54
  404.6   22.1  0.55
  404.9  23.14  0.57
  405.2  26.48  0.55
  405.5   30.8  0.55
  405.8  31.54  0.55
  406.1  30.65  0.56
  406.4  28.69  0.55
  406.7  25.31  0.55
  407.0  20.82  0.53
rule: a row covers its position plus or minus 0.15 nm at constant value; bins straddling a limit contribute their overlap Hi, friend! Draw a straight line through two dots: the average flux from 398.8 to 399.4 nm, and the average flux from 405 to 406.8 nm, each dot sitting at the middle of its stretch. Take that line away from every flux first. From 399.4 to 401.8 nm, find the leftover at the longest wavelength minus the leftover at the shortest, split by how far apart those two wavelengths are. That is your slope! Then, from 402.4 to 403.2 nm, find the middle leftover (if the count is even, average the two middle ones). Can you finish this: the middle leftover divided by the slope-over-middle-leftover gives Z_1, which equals -25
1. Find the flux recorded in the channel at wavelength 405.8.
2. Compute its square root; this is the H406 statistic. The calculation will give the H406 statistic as 5.62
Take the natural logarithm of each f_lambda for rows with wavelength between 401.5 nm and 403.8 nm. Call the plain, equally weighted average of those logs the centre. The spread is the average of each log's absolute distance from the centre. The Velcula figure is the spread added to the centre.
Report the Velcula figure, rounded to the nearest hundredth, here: 2.78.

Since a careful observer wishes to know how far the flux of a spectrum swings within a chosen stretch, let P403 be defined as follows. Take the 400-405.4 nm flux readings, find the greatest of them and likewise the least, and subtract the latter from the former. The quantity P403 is 13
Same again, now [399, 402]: 2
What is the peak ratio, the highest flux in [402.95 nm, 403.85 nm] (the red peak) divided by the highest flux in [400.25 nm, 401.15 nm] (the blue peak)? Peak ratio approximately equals 1.19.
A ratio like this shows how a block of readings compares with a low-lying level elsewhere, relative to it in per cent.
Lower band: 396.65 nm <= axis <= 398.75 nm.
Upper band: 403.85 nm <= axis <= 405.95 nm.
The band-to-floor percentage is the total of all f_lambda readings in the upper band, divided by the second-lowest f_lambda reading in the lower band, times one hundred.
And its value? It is 1581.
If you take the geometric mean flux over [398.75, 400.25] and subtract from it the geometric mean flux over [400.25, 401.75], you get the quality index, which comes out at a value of -1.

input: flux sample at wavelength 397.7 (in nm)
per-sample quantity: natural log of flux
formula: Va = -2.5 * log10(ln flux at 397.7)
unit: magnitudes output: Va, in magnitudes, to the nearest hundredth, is -0.98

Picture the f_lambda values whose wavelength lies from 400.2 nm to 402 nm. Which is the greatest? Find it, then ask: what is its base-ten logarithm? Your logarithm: 1.18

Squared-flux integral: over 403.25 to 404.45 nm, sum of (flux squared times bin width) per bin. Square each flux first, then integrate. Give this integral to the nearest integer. 385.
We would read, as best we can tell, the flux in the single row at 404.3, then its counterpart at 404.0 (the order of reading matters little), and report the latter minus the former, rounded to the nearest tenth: -1.8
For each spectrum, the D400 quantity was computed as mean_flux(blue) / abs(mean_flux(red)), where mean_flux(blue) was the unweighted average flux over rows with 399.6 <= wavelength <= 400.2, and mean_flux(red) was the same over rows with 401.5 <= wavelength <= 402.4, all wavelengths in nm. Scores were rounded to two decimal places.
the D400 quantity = 0.87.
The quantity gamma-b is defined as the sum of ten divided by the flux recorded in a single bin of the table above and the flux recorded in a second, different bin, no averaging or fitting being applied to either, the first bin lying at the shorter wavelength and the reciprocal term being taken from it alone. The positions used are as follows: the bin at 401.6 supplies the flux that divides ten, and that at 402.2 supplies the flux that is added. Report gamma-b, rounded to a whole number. 15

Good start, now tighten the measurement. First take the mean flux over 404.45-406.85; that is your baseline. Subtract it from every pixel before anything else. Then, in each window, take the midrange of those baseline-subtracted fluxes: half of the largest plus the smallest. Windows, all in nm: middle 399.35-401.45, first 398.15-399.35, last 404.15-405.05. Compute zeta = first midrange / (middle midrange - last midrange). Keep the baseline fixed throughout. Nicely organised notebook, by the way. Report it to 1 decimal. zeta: 1.9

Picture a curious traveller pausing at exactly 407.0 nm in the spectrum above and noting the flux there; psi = 20.82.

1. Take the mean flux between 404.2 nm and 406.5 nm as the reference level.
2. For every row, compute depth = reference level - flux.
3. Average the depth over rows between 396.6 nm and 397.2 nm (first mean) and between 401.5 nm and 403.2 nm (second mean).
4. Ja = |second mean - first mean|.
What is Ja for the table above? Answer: 4.5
